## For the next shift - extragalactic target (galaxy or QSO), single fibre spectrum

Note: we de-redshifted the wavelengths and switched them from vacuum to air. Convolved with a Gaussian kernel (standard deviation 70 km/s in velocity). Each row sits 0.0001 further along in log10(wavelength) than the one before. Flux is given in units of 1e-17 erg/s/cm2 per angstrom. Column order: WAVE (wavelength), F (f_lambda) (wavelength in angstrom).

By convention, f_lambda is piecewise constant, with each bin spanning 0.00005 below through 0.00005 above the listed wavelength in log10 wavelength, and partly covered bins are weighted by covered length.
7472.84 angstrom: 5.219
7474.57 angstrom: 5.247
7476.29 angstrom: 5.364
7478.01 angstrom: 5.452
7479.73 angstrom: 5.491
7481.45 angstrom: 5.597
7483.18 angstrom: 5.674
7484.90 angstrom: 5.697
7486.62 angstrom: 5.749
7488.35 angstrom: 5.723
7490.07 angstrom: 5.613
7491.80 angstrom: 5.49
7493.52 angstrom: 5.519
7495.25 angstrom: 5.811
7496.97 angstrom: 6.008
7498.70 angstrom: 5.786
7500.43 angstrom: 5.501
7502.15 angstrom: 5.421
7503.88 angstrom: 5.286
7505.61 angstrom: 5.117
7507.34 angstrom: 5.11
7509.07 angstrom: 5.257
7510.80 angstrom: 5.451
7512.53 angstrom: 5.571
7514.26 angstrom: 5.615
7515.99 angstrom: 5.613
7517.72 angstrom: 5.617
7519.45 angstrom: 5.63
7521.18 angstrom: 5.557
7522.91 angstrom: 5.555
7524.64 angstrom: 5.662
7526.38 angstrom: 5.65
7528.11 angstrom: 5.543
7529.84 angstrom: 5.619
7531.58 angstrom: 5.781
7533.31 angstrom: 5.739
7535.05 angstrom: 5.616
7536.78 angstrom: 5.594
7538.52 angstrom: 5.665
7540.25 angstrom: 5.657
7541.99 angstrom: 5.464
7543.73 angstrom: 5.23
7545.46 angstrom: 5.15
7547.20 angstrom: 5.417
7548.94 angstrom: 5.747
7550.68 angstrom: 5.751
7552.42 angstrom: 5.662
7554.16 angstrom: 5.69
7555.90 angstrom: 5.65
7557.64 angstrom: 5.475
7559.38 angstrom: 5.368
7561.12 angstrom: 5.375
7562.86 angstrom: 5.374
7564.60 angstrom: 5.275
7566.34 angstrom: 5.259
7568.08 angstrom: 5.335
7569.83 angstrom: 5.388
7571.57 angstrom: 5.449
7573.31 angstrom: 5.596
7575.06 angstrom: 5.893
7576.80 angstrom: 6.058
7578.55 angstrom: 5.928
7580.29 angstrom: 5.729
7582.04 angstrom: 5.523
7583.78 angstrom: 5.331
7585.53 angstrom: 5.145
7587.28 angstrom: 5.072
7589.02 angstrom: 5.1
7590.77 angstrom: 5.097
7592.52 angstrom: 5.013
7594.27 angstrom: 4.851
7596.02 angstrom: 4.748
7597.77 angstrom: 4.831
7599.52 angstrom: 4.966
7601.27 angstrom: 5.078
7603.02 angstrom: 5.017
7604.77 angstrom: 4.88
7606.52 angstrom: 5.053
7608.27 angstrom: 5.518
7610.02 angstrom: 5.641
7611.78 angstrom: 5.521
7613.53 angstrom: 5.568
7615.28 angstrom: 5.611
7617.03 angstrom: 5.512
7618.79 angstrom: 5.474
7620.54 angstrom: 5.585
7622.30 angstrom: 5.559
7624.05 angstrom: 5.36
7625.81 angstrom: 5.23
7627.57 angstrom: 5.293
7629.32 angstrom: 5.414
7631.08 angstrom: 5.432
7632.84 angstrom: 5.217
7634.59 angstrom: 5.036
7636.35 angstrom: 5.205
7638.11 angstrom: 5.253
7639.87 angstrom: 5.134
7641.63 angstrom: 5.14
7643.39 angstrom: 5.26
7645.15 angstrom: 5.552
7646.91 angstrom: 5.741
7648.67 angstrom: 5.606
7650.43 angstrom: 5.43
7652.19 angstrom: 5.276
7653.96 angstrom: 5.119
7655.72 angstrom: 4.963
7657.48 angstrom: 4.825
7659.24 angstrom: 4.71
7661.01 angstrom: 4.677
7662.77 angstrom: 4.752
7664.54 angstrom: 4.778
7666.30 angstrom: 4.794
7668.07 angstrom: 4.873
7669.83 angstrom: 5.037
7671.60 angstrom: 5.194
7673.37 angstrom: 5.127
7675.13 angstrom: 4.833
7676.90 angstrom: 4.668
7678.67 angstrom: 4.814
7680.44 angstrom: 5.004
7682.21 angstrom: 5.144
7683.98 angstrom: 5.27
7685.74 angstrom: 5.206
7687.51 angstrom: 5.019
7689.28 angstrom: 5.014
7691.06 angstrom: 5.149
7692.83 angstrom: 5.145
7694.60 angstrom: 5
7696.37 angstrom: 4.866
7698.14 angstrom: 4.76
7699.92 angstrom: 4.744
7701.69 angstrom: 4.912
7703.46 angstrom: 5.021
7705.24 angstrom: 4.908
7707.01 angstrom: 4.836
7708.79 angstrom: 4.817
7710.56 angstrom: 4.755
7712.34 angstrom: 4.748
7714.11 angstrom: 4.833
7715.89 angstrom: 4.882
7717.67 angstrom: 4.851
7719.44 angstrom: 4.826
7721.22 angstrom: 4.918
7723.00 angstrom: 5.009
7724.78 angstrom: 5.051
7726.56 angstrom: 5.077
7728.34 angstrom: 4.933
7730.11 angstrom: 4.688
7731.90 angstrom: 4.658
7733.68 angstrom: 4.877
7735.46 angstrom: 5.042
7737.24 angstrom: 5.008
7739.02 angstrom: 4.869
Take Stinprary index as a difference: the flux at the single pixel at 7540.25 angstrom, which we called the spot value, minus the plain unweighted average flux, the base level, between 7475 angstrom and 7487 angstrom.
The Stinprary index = 0.1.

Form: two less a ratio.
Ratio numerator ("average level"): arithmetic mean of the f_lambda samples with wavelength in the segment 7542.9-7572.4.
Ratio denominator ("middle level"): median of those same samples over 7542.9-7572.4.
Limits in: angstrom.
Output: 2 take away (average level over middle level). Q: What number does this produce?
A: 0.99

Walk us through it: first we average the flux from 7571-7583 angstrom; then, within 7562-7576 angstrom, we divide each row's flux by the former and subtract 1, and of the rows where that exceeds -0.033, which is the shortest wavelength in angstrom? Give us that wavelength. 7573.31 angstrom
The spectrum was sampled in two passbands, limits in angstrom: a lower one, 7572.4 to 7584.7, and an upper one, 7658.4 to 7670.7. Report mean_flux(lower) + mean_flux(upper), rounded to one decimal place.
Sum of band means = 10.5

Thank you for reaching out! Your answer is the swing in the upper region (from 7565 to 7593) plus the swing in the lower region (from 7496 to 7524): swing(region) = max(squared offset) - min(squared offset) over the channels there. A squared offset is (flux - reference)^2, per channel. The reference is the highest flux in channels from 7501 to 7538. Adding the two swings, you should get 1.0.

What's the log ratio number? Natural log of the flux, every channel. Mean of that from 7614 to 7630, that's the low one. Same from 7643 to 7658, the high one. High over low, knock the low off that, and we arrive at -0.711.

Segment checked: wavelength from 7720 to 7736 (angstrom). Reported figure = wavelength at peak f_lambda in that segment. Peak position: 7726.56 angstrom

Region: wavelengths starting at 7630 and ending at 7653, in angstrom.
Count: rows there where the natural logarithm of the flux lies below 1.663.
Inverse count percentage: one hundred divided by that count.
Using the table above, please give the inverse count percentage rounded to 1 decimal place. 14.3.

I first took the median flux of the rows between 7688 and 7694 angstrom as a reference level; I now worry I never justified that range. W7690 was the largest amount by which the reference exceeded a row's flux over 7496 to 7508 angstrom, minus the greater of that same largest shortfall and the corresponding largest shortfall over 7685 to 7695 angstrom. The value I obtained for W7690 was -0.1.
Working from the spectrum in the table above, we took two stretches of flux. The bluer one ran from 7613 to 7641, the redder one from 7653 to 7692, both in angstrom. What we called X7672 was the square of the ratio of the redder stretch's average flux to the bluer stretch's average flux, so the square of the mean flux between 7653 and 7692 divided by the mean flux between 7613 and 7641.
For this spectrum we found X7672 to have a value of 0.85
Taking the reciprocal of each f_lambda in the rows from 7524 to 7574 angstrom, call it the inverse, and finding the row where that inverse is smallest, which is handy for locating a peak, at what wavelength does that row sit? 7531.58 angstrom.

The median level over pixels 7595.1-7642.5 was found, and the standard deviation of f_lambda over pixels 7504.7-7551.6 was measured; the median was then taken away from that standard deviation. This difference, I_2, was -5.06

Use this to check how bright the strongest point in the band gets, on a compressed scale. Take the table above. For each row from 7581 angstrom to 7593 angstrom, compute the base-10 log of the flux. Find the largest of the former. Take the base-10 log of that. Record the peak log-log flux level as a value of -0.129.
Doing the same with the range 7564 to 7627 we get -0.107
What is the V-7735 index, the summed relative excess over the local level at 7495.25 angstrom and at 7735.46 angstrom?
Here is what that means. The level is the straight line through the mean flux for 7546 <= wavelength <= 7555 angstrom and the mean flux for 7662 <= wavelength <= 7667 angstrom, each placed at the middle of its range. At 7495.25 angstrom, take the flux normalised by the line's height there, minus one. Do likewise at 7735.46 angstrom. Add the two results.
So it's 0.15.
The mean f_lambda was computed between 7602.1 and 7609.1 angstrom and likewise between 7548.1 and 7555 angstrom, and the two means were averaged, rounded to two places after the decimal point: 5.41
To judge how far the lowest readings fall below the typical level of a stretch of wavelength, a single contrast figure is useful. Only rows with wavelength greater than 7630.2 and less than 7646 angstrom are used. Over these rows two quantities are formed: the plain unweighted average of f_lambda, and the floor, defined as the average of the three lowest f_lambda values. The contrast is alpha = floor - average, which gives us -0.14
